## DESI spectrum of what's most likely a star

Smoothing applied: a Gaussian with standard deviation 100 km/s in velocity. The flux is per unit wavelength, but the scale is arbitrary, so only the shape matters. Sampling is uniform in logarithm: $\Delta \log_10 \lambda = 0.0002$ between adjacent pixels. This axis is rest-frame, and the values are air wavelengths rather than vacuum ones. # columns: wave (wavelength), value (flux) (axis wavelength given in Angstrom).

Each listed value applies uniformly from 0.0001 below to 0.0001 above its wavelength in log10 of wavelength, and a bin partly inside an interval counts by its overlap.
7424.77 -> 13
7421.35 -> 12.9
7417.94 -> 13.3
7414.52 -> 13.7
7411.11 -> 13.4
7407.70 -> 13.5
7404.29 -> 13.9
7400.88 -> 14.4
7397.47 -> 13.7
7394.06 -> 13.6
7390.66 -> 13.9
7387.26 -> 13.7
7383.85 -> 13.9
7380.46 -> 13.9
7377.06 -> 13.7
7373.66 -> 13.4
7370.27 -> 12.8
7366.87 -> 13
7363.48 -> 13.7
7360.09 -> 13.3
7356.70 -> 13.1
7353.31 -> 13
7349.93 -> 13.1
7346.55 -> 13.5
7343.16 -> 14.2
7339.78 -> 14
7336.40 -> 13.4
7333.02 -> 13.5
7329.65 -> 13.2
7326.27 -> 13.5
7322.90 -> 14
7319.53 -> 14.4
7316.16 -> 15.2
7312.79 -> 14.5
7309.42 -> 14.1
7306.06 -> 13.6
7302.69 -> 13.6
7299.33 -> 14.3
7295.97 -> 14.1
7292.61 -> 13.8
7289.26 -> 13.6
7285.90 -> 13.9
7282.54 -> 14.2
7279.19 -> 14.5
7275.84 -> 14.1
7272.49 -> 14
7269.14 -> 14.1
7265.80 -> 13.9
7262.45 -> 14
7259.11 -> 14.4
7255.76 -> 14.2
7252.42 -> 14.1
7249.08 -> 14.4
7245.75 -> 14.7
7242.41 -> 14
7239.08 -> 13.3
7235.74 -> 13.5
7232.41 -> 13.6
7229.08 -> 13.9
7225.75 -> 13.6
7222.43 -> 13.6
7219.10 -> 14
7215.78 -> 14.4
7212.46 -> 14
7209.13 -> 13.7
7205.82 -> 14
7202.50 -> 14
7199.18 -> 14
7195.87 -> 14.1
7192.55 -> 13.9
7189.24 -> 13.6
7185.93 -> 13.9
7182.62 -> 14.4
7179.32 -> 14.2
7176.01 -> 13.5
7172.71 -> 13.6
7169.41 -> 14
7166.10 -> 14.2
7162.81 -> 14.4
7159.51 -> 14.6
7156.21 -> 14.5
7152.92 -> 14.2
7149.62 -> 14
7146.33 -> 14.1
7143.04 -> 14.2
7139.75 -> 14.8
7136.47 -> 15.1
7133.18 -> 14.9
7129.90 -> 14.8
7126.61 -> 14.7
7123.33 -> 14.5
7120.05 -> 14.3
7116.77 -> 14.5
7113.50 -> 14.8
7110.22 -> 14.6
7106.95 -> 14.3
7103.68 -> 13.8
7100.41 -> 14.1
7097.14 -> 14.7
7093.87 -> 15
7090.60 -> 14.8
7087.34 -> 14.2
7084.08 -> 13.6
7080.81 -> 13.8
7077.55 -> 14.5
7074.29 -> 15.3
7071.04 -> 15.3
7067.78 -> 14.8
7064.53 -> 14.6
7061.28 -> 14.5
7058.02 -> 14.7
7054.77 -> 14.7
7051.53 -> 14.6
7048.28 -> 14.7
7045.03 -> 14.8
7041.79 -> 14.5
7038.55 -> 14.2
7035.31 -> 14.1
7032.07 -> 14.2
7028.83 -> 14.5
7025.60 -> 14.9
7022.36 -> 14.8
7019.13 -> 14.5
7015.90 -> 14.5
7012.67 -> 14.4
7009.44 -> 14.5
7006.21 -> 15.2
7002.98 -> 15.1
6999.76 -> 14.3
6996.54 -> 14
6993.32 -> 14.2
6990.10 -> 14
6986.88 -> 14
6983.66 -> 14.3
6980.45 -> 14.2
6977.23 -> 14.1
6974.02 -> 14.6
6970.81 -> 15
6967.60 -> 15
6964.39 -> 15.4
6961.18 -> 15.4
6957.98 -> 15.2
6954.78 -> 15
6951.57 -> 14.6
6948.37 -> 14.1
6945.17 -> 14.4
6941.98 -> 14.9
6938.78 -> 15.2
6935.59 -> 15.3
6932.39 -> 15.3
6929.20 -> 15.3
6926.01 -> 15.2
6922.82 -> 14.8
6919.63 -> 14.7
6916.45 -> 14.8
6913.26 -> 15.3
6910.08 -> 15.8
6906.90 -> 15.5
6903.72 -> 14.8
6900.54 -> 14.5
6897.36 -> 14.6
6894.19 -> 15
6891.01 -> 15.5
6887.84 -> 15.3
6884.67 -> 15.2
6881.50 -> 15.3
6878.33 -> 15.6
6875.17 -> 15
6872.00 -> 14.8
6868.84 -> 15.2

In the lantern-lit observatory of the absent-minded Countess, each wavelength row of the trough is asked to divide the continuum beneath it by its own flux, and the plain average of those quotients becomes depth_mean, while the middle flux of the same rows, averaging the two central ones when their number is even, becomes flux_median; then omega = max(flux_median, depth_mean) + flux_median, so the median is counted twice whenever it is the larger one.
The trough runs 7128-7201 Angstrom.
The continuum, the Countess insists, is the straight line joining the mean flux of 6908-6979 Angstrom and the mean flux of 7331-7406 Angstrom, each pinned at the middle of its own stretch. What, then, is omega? 28.4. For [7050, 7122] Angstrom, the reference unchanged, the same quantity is 29.2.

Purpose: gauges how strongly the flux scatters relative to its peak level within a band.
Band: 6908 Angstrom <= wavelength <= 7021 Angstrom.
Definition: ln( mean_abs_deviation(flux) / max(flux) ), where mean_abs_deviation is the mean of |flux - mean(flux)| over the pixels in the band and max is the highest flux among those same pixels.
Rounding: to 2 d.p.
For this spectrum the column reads -3.60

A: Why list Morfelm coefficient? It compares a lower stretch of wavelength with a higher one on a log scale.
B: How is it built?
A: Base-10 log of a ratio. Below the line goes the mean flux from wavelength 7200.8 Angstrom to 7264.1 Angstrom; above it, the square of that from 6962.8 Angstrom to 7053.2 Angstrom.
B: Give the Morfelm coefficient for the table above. 1.18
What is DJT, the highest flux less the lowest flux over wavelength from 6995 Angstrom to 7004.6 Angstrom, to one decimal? 1.1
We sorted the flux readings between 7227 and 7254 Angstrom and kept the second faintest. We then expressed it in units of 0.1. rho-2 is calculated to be 135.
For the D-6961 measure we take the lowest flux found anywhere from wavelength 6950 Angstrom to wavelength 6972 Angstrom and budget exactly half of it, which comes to 7.30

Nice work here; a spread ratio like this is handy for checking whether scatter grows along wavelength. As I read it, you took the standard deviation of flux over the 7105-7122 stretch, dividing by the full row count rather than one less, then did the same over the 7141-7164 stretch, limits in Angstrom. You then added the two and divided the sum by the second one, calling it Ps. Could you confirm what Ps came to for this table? 1.93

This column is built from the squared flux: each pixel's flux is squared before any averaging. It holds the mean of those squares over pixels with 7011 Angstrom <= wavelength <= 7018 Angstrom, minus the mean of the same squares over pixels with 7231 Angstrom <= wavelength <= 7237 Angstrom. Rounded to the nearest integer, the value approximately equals 25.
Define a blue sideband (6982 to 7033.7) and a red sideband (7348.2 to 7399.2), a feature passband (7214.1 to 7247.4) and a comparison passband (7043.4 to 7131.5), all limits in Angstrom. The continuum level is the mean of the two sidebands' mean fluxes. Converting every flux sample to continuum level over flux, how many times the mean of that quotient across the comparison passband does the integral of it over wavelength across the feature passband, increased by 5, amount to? 40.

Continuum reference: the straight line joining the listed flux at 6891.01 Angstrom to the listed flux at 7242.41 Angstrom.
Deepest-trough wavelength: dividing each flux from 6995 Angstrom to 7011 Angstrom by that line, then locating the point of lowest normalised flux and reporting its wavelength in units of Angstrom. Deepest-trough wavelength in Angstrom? 6996.54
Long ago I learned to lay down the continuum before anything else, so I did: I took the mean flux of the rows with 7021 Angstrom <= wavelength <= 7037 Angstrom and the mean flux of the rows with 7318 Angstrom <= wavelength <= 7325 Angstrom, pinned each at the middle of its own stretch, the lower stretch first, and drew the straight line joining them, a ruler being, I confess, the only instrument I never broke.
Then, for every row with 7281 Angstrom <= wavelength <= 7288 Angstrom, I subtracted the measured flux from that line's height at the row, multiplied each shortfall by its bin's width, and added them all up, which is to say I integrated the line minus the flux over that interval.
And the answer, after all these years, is 1.3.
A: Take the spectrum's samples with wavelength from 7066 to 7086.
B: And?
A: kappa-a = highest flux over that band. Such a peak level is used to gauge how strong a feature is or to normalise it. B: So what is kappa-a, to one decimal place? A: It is 15.3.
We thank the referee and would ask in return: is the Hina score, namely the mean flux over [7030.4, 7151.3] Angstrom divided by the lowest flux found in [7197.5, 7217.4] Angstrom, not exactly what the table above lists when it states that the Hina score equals 1.06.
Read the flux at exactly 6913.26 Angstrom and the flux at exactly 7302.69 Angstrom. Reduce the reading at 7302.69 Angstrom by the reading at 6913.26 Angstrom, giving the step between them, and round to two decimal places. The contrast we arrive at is -1.70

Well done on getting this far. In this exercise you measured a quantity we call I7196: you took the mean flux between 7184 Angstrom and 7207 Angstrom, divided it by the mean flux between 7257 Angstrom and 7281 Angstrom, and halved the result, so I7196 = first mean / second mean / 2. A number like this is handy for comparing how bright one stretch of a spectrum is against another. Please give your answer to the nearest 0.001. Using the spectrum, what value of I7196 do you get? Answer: 0.492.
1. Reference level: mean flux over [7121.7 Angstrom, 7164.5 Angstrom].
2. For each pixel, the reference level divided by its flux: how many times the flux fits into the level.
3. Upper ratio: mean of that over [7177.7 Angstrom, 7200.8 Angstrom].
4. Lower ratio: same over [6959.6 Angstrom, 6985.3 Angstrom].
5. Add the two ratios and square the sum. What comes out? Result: 4.09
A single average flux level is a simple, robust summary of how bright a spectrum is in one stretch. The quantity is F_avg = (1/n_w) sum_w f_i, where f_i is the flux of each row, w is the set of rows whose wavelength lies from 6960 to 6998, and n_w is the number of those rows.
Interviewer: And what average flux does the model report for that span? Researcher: 14.5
